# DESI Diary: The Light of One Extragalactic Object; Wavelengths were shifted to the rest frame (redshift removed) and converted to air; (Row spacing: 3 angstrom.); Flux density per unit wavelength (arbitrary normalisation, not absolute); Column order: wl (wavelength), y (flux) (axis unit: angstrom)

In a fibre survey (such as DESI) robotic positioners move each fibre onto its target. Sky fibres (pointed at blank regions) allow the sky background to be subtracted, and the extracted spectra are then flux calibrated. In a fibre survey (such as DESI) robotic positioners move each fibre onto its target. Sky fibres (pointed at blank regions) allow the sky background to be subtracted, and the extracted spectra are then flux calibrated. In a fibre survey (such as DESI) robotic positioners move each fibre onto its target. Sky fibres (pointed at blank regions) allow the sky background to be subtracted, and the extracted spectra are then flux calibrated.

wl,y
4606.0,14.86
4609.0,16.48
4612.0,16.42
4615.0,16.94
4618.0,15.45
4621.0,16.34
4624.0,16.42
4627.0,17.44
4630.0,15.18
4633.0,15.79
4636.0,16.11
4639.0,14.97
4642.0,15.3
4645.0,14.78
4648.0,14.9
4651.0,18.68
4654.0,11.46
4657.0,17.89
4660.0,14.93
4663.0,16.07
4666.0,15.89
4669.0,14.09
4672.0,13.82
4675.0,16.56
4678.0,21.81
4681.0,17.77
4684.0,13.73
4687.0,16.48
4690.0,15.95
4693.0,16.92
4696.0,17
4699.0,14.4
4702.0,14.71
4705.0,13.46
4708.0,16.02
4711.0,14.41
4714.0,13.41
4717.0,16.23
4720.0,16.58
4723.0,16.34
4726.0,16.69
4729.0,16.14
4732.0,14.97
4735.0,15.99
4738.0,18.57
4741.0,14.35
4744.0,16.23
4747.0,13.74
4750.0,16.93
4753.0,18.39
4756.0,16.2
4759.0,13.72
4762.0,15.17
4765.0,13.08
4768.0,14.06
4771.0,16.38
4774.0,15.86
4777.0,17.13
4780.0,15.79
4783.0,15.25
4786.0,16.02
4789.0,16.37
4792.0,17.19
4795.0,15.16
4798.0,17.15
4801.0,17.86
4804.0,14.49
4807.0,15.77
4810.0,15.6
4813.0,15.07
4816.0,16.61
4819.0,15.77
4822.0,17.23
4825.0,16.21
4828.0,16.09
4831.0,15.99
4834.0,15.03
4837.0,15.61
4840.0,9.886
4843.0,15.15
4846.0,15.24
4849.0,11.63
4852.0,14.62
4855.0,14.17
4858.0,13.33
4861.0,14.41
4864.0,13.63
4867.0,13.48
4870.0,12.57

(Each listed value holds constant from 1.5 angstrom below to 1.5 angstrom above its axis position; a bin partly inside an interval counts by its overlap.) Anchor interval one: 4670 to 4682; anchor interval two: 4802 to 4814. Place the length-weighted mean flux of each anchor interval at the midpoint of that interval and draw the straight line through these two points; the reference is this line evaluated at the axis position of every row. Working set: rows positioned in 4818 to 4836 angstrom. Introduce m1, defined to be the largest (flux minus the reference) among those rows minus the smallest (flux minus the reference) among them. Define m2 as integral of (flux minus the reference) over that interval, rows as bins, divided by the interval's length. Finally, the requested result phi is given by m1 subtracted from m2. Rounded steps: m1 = 2.0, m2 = 1.0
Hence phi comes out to -1.0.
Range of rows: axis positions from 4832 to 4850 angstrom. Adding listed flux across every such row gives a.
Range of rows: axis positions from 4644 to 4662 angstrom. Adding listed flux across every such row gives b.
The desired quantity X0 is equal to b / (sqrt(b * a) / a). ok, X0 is 87.4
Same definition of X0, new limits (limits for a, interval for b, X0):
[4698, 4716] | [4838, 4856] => 83.5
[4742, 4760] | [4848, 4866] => 88.2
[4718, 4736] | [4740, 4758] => 96.3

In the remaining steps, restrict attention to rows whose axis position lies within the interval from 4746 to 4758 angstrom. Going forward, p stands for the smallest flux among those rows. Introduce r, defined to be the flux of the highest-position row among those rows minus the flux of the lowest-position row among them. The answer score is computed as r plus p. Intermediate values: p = 13.74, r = 2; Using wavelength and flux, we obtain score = 16.2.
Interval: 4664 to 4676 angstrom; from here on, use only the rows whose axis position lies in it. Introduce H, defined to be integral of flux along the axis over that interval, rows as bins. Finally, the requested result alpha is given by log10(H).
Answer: 2.26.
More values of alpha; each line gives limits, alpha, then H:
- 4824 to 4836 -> 2.28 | 190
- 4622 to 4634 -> 2.29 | 195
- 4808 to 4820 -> 2.28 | 189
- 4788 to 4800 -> 2.30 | 198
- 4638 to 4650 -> 2.26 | 182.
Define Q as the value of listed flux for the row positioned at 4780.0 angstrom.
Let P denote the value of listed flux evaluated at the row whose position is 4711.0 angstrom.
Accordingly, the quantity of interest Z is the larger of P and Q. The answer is 15.8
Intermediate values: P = 14.41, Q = 15.79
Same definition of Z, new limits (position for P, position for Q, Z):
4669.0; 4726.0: 16.7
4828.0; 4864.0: 16.1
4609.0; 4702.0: 16.5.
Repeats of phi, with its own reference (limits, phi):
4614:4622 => -3.5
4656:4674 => -5.9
